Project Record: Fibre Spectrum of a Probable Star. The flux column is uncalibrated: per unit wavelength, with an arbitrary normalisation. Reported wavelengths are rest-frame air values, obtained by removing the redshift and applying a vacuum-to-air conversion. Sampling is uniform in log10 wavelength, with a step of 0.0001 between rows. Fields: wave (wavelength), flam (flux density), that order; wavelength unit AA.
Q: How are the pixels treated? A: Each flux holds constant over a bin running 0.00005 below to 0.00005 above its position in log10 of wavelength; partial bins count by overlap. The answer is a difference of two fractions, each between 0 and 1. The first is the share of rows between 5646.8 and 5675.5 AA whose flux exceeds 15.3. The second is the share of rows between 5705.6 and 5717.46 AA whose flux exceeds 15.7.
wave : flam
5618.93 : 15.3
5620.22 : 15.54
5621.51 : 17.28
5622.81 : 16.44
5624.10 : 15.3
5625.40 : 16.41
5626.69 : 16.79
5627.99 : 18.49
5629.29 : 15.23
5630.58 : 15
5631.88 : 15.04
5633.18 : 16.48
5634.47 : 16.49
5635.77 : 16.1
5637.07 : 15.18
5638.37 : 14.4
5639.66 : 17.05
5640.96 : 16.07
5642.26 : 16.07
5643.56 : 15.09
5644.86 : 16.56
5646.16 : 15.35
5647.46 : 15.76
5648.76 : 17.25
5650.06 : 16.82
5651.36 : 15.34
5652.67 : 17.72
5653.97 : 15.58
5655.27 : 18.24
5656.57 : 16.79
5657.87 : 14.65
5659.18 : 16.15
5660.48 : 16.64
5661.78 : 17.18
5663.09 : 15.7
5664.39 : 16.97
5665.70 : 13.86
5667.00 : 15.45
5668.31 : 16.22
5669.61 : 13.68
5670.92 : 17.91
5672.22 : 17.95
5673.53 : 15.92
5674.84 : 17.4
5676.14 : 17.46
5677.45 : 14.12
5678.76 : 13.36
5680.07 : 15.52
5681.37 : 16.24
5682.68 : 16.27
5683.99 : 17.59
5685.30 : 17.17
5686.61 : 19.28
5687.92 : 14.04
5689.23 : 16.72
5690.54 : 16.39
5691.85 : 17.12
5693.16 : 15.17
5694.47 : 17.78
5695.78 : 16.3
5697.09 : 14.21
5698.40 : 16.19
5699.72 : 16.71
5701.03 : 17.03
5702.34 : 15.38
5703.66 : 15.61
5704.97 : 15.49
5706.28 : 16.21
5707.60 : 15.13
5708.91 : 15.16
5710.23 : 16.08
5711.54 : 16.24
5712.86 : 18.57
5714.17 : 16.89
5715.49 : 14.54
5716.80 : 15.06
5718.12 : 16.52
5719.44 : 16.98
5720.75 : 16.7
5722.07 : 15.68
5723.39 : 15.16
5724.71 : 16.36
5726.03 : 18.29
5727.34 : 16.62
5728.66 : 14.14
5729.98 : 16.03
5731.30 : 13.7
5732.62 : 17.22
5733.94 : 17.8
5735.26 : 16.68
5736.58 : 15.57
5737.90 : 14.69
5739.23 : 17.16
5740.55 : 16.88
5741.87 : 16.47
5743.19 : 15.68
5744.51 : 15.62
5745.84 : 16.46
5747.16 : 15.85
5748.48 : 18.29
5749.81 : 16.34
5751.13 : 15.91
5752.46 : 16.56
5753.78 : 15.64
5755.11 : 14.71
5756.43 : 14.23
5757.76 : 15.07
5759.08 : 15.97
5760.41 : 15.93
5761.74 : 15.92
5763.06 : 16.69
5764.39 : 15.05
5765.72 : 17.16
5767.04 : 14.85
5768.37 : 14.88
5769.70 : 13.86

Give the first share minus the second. 0.31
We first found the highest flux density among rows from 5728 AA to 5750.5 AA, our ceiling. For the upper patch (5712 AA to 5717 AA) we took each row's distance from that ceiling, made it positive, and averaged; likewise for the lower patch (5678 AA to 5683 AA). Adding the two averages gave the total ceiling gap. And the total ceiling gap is 5.1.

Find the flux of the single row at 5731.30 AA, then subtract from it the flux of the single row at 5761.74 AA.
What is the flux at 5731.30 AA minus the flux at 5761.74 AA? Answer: -2.2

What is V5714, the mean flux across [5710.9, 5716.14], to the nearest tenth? 16.6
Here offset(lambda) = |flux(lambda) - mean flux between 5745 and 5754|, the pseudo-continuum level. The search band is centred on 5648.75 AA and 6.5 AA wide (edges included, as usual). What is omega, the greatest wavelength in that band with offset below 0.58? 5650.06 AA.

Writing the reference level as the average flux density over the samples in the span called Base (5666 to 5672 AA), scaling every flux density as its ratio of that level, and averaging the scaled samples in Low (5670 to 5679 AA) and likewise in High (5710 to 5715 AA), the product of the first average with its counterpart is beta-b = 1.10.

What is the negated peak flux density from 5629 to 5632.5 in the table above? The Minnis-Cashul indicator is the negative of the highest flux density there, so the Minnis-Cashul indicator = -15.2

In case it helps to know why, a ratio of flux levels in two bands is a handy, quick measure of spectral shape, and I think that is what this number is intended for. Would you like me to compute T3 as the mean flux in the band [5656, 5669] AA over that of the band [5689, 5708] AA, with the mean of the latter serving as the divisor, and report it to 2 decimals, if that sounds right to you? 0.99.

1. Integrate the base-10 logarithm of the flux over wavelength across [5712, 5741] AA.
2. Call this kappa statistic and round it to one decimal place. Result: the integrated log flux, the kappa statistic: 35.1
